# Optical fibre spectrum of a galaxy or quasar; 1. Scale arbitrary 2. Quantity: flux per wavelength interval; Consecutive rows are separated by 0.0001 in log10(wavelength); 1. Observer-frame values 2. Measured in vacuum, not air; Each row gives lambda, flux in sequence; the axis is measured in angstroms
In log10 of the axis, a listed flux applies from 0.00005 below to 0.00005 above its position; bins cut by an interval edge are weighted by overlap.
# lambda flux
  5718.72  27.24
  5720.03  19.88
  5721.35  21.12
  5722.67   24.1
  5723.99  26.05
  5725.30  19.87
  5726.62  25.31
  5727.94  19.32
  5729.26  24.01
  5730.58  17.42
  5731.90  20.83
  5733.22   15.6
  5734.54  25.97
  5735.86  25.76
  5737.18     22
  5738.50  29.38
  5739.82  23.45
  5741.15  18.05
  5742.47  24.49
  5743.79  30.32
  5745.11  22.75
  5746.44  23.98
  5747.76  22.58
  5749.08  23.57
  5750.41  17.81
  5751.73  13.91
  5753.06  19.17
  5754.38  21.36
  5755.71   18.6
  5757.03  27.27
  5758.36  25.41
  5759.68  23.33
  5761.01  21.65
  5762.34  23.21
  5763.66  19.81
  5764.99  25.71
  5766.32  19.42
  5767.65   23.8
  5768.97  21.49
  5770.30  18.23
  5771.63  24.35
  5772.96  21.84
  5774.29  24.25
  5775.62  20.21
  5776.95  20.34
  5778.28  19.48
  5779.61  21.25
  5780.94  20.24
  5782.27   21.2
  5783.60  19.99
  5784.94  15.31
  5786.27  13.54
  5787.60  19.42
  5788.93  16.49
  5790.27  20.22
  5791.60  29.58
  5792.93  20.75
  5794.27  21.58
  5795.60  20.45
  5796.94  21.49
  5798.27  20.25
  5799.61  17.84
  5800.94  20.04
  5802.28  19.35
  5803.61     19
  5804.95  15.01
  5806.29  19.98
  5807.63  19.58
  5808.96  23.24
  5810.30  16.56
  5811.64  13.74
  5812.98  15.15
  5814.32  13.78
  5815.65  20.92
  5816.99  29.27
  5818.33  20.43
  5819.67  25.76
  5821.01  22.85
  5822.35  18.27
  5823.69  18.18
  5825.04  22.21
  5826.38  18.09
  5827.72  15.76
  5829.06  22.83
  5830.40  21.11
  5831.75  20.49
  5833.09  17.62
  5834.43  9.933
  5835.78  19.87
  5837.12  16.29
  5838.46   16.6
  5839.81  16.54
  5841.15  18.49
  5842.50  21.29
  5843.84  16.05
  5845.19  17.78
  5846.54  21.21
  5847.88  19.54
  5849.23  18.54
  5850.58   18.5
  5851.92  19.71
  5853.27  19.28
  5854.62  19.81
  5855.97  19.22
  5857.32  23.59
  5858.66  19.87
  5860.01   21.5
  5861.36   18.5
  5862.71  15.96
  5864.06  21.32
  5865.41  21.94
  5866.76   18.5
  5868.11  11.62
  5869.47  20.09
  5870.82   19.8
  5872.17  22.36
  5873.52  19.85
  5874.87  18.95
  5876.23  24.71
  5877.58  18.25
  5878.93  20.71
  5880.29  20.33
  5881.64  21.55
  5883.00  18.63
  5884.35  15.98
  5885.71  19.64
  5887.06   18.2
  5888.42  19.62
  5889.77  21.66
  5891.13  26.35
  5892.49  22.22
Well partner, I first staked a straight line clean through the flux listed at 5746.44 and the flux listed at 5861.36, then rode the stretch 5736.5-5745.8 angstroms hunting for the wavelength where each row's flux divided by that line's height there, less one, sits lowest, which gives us 5741.15 angstroms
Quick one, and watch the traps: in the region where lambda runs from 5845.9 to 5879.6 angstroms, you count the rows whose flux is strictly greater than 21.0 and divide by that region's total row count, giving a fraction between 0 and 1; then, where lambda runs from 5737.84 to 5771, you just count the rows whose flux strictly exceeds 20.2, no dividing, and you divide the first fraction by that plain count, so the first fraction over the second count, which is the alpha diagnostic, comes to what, 0.016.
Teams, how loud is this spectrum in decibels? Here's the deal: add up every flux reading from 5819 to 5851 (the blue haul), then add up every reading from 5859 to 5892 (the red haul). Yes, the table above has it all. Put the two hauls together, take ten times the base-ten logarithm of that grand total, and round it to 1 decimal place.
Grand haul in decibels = 29.7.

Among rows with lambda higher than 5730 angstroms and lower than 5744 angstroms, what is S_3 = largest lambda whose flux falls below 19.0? 5741.15 angstroms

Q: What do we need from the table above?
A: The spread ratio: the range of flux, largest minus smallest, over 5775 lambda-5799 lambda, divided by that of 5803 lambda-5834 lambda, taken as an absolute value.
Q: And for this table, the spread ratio 1.03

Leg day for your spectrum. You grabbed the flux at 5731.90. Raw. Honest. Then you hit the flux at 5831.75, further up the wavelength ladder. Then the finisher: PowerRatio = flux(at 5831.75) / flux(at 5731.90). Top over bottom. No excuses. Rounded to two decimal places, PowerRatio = 0.98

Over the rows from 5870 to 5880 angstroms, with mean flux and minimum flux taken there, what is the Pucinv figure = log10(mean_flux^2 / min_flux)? 1.37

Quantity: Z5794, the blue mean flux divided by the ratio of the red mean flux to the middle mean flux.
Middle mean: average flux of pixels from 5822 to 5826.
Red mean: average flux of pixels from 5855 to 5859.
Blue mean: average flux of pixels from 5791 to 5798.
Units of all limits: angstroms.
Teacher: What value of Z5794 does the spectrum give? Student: 21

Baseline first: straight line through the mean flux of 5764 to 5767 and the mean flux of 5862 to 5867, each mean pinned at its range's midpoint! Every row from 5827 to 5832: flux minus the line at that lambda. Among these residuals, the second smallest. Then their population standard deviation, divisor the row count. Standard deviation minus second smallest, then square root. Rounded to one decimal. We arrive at 1.6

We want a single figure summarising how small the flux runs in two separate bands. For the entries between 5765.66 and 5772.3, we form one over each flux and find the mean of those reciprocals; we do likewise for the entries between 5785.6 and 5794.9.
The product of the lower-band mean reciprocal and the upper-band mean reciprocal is 0.0025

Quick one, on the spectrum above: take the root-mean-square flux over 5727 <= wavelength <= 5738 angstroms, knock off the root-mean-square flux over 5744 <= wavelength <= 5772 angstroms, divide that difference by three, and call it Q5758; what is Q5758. -0.11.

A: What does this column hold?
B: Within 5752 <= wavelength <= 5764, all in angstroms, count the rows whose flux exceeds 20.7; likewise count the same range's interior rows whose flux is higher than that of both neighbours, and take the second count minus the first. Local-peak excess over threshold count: -3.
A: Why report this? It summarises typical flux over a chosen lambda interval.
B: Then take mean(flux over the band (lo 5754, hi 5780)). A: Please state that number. 22.1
